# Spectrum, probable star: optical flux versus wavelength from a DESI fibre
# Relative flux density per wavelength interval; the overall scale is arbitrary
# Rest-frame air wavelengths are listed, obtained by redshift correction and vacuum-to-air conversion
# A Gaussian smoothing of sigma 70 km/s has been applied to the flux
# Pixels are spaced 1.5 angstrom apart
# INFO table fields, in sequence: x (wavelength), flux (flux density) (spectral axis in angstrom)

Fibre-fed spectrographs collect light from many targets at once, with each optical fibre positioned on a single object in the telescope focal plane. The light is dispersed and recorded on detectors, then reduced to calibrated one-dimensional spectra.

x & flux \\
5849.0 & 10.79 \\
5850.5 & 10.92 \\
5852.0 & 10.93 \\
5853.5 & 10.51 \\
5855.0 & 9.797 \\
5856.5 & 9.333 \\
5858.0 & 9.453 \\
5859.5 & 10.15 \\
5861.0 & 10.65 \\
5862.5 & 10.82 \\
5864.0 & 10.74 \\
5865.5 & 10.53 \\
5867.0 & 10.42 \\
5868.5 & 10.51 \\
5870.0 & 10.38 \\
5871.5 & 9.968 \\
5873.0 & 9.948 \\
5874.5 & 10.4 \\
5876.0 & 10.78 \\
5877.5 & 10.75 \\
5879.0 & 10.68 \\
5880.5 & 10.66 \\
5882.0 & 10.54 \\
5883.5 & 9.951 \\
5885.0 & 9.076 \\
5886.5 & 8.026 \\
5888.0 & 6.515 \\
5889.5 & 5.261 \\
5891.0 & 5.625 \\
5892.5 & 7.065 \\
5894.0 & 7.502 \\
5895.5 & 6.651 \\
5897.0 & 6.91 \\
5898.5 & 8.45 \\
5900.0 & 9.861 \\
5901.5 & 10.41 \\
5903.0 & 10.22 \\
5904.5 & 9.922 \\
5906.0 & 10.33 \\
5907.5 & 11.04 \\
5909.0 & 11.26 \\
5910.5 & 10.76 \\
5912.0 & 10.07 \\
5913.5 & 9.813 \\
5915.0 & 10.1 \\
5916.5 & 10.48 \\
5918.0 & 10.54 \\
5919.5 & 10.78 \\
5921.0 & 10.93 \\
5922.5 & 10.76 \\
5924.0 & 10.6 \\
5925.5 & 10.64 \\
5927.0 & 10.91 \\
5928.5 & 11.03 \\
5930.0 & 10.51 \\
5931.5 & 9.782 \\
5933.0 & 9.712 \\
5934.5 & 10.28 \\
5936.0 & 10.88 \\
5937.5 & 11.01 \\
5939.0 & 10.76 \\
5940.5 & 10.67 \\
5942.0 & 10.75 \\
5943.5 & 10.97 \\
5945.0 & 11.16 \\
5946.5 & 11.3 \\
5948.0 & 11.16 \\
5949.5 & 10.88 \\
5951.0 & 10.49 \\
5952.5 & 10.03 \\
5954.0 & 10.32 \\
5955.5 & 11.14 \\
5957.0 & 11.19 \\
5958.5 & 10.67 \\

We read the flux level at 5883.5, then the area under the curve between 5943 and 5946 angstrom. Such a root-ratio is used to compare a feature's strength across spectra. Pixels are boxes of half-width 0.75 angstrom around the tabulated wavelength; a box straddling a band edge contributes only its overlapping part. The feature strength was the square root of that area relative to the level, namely 1.8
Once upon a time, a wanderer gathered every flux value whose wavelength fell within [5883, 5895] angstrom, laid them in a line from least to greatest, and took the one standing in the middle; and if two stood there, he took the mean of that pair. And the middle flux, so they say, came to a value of 7.3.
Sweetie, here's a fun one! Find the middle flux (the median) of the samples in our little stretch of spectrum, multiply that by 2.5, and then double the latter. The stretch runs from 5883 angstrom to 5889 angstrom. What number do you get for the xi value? 42.8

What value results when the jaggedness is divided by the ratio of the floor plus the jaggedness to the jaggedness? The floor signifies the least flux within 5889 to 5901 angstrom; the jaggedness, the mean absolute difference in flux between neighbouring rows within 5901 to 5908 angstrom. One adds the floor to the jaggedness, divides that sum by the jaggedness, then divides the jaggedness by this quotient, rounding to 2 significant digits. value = 0.028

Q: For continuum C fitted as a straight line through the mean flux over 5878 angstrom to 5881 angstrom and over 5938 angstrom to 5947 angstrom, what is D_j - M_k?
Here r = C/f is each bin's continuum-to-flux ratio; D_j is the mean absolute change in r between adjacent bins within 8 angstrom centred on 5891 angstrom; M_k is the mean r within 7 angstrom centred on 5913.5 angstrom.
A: -0.81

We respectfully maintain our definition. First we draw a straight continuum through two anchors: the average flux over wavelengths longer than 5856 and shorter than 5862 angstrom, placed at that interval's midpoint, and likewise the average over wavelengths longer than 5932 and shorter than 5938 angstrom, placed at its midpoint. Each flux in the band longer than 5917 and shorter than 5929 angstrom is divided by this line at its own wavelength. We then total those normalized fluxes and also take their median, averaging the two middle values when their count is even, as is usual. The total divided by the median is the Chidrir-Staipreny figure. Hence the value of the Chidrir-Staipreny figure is 8.0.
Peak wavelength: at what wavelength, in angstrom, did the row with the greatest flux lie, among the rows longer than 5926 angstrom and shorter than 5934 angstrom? 5928.5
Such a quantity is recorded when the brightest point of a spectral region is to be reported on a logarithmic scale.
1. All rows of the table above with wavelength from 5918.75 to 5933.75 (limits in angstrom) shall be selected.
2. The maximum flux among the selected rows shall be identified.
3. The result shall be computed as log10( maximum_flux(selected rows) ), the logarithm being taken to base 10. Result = 1.04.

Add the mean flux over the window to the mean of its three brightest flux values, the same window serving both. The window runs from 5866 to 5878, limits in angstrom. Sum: 21.1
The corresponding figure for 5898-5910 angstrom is 21.1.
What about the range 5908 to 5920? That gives 21.4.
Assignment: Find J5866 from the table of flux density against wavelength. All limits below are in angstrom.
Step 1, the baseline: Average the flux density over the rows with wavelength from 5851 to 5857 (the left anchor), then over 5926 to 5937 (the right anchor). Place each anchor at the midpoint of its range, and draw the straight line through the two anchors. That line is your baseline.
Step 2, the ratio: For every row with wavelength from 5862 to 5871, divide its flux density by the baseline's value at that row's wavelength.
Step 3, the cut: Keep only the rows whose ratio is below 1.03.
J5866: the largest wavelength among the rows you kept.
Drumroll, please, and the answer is 5870.0 angstrom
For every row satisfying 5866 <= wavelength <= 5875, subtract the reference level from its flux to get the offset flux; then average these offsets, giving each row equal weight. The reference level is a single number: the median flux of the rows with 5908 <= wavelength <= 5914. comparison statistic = -0.1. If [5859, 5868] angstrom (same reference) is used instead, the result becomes 0.1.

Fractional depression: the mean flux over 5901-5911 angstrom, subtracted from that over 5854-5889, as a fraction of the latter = -0.06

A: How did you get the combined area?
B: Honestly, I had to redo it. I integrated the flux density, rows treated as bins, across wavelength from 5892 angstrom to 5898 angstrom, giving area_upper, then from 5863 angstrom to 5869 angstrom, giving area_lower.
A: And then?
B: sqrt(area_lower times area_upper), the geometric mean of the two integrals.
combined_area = 52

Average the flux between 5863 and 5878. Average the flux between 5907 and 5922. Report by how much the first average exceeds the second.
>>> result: -0.13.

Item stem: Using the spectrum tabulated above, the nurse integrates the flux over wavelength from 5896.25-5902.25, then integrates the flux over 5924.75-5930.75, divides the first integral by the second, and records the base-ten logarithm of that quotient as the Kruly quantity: -0.083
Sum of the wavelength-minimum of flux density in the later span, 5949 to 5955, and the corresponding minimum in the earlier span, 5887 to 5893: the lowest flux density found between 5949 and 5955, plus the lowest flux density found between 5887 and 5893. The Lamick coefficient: 15.3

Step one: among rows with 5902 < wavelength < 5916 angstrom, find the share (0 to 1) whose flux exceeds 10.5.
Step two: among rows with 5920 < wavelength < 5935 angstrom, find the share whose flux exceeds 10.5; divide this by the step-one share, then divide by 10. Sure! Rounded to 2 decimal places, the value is 0.21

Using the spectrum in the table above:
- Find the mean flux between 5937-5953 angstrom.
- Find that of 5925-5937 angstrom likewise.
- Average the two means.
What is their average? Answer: 10.7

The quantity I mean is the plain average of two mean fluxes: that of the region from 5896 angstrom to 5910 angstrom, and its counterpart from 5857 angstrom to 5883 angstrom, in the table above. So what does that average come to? 10.1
